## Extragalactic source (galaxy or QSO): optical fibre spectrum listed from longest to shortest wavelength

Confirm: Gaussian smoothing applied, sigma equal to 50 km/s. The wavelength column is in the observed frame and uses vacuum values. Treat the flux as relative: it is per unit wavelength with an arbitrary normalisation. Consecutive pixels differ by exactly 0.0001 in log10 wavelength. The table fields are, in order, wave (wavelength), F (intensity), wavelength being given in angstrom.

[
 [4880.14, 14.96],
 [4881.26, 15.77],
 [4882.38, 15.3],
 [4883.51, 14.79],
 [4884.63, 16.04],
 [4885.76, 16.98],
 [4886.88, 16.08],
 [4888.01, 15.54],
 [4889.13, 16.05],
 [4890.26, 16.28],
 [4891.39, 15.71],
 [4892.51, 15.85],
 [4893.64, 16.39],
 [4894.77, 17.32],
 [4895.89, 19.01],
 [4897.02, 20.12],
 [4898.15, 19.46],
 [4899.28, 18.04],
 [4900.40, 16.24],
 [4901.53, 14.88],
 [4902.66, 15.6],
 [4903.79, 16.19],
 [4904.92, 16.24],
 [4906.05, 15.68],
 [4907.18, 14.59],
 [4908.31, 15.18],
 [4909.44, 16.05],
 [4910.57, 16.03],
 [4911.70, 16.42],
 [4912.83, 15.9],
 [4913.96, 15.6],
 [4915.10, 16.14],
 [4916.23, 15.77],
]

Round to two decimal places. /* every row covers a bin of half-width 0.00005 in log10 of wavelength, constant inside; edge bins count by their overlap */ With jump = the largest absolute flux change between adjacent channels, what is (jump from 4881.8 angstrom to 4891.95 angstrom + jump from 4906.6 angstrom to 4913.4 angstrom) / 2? 1.06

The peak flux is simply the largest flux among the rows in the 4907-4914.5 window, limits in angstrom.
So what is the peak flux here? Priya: 16.42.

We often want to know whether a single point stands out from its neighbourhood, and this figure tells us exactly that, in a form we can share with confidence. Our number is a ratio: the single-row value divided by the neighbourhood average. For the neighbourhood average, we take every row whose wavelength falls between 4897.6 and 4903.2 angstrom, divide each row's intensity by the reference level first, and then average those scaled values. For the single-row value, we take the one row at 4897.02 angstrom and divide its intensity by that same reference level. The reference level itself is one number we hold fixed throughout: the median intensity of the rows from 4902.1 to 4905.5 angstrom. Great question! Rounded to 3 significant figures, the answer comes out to 1.19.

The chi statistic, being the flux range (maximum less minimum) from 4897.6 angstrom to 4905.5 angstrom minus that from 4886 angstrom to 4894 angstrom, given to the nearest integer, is 4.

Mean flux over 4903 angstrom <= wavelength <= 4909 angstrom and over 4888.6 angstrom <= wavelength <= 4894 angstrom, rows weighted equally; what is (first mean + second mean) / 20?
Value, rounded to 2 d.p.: 1.58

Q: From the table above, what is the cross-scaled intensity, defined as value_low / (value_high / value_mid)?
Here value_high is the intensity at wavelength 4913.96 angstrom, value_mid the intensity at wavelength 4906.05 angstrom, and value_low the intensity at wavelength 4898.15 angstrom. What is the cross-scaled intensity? 19.6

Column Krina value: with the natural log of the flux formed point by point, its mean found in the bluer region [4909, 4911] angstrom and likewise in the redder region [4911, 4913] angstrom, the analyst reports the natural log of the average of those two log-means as 1.02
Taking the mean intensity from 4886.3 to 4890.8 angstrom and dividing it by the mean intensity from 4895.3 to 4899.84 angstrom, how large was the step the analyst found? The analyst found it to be 0.83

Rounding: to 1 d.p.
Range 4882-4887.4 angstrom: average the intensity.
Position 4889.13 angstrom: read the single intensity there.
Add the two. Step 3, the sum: 31.9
